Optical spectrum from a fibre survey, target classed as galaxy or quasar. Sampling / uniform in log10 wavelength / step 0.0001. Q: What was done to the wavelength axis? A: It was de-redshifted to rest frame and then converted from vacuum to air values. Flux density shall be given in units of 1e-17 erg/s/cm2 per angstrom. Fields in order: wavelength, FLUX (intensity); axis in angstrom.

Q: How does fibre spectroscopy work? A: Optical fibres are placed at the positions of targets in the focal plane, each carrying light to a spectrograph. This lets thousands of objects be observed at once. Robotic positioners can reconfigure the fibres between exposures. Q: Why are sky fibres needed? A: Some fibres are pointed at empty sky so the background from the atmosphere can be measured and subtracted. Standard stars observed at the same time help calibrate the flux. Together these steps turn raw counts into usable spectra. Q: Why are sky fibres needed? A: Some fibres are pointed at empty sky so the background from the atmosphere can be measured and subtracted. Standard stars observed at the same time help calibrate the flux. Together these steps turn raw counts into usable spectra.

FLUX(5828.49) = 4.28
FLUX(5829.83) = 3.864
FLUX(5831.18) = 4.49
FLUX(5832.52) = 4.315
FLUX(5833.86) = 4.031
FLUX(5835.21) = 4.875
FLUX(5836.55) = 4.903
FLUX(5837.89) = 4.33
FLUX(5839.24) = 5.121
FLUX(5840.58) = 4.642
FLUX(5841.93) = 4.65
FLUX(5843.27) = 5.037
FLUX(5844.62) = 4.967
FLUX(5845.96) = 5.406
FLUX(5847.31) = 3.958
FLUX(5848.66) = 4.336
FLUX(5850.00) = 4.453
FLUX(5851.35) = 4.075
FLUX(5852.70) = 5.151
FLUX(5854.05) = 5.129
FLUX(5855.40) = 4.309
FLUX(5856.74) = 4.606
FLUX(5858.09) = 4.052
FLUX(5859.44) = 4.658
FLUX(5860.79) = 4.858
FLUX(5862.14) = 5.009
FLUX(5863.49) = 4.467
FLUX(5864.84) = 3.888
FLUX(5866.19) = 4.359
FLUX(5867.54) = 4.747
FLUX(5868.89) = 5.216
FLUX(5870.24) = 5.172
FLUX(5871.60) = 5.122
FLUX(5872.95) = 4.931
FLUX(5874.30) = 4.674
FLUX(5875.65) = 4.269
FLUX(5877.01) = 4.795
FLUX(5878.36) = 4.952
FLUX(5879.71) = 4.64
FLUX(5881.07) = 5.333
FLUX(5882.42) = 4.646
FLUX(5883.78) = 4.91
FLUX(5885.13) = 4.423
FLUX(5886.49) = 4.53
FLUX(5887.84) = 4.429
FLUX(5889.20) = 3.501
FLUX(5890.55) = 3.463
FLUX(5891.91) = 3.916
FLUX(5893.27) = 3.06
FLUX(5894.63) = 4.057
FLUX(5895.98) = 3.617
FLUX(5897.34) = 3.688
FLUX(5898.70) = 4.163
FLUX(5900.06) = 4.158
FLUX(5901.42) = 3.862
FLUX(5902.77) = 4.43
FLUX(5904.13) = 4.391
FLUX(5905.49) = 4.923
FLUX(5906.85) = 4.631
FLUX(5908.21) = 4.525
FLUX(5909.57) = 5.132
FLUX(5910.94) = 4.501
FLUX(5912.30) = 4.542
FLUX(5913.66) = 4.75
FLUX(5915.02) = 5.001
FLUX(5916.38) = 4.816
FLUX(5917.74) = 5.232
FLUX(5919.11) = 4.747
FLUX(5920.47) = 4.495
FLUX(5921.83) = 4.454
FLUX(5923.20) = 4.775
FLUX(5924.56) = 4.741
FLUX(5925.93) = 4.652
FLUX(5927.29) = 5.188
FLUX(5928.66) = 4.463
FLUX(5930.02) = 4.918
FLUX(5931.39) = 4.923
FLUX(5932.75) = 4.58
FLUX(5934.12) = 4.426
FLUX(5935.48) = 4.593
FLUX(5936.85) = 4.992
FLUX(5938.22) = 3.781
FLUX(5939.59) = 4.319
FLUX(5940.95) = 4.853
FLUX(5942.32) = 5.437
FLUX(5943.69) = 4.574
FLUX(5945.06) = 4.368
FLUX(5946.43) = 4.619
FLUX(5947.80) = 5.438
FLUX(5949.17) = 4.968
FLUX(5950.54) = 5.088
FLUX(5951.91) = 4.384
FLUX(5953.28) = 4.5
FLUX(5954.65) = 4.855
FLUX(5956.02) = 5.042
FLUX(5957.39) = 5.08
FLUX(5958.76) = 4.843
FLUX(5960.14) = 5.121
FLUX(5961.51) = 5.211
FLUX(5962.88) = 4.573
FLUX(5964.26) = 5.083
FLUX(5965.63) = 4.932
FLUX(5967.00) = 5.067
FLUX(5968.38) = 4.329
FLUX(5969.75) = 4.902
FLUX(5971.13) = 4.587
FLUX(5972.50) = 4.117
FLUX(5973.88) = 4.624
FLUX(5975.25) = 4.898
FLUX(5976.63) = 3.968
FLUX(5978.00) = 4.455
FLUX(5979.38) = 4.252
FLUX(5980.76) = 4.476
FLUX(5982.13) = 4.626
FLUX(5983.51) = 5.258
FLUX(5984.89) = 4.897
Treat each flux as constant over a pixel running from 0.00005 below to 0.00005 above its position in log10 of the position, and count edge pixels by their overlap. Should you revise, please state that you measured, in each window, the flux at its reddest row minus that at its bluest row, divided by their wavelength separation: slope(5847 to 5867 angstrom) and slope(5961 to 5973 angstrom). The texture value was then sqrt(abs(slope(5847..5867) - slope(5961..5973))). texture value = 0.348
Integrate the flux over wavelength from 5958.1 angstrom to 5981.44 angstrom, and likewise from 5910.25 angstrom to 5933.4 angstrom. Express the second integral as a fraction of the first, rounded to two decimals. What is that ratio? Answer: 1.01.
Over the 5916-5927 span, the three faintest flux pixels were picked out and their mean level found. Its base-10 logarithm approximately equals 0.66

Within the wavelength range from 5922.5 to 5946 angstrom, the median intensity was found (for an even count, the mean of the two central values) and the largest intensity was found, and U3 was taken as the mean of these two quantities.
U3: 5.04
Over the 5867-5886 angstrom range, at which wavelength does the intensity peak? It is 5881.07 angstrom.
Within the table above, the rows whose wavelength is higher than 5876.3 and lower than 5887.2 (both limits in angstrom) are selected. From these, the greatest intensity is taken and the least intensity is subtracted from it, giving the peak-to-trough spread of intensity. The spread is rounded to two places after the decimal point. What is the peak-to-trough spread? 0.91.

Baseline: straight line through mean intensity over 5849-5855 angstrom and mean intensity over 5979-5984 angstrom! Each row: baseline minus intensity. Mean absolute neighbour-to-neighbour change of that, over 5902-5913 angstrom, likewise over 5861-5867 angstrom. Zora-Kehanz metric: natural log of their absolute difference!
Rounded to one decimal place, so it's -1.6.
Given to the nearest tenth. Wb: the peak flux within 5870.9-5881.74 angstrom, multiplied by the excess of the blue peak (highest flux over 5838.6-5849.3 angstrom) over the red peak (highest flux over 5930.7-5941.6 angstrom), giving 2.2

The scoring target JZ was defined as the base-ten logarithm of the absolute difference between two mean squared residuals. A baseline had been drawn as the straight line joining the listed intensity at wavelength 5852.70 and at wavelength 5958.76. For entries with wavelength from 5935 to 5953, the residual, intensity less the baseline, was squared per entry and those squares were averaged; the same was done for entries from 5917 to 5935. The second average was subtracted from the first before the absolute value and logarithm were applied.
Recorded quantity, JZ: -0.89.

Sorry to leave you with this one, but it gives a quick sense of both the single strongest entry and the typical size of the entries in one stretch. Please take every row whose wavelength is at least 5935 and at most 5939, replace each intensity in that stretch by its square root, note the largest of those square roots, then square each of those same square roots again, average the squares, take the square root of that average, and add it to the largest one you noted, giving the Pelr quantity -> 4.35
